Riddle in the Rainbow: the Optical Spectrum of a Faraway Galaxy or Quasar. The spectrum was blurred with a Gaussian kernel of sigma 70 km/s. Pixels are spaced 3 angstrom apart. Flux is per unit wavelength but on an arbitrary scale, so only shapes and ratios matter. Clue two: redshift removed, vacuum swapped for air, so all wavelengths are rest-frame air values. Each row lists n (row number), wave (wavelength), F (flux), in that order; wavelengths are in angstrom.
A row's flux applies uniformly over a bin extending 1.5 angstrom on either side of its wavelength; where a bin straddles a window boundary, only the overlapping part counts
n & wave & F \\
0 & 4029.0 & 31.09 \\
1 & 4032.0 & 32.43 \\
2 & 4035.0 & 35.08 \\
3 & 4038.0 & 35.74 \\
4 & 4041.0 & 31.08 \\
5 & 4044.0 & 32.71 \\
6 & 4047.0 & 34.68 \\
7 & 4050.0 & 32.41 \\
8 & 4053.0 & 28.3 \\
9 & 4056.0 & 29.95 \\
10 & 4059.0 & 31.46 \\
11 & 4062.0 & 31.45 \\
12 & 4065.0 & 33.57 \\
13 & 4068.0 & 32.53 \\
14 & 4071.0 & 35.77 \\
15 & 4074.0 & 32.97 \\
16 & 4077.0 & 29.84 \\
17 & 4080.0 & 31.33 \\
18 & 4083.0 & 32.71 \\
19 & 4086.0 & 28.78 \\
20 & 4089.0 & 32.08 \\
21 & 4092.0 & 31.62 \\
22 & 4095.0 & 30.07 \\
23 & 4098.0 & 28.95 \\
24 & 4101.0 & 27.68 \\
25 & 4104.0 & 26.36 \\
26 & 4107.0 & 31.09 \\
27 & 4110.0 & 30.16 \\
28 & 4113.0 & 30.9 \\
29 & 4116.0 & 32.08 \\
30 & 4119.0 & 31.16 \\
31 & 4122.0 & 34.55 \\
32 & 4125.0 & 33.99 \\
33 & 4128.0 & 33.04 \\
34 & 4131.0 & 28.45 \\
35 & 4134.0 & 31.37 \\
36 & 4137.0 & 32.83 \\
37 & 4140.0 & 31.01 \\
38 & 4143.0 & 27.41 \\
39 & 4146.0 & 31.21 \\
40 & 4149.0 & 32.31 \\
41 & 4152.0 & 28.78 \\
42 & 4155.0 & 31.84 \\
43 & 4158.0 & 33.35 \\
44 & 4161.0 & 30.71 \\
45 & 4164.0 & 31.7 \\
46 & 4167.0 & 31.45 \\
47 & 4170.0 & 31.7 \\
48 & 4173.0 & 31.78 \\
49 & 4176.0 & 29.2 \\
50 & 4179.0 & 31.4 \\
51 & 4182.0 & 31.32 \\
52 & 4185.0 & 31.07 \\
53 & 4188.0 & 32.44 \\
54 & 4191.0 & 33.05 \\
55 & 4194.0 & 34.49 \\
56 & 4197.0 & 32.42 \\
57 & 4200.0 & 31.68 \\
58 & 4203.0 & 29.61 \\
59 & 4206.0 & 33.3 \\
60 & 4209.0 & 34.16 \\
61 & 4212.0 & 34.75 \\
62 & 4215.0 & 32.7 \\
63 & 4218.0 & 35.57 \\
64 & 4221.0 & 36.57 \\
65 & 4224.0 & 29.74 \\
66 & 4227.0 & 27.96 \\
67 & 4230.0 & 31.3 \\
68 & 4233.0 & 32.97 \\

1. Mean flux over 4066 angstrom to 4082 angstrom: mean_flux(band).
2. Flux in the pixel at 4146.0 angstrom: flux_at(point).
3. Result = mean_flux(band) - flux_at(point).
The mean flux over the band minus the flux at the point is 1.3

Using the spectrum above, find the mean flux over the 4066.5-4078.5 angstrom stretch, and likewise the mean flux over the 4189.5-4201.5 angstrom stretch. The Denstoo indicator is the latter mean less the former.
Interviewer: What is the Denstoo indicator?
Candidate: 0.13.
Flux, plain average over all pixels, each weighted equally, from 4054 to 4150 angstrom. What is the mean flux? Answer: 31.2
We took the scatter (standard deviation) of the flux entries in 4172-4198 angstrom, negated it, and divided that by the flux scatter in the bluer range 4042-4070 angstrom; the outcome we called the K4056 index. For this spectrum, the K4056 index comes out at -0.77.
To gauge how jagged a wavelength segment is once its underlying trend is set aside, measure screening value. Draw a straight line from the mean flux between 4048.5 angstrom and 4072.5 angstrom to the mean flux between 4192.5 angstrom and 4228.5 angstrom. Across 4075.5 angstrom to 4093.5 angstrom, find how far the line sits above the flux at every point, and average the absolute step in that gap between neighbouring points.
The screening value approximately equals 2.11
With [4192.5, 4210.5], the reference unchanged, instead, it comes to 1.89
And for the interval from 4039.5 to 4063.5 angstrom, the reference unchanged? 1.88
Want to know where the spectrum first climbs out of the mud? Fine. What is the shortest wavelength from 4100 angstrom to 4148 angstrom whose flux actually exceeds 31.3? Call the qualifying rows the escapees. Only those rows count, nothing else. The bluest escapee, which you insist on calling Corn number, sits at 4116.0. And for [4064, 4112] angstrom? 4065.0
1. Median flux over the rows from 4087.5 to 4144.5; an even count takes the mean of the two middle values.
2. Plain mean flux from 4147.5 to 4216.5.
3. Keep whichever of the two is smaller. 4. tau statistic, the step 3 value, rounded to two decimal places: 31.09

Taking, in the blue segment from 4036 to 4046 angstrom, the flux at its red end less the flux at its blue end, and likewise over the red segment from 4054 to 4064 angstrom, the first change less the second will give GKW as -4.5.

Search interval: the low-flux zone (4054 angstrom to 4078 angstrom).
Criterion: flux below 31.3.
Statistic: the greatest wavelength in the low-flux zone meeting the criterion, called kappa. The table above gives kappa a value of 4077.0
